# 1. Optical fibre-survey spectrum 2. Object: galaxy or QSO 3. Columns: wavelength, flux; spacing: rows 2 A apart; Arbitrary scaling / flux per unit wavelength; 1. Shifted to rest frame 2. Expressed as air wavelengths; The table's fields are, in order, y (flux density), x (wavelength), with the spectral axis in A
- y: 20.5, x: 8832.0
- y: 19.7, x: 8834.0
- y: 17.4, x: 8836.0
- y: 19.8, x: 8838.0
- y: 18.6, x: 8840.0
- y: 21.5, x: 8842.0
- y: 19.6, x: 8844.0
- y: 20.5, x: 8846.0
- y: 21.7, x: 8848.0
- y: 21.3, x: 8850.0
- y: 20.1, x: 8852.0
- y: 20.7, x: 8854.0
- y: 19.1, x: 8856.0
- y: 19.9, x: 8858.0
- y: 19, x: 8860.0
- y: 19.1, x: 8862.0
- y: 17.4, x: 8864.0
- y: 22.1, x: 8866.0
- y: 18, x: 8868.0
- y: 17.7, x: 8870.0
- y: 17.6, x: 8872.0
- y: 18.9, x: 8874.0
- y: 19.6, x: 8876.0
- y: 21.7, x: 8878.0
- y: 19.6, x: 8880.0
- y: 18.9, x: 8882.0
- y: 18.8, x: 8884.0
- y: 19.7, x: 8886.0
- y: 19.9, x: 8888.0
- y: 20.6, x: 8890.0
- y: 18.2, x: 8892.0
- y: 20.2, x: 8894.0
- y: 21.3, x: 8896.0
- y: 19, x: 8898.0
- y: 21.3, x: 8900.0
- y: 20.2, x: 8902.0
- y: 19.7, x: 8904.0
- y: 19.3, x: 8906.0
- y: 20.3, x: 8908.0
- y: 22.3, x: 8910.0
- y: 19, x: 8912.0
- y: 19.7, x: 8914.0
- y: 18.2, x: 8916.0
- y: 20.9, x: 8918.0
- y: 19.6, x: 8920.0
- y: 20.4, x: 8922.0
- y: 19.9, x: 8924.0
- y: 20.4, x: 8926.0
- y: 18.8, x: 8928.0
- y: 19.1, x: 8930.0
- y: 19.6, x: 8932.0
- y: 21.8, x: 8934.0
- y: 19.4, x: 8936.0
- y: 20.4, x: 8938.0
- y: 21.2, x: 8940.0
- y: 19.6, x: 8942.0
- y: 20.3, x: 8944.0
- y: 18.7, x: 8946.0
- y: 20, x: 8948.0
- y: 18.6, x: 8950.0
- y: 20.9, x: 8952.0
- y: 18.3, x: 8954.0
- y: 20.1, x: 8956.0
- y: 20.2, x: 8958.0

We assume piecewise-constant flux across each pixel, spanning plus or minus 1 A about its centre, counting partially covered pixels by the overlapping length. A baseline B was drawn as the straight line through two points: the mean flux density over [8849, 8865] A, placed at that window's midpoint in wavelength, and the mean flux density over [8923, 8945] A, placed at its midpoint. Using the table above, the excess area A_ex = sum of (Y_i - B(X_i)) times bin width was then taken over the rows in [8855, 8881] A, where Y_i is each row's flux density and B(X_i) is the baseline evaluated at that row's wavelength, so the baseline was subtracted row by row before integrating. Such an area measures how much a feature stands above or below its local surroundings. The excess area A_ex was -11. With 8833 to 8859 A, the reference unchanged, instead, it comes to 13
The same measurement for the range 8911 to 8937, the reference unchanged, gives -6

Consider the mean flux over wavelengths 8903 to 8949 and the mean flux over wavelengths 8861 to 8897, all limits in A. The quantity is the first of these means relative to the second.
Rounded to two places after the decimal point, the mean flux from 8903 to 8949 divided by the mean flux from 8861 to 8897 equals 1.03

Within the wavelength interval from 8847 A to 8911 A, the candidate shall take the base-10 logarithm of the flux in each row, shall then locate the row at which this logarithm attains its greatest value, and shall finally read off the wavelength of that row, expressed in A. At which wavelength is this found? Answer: 8910.0 A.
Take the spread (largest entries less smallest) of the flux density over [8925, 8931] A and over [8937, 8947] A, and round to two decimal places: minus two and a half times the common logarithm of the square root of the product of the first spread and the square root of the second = -0.50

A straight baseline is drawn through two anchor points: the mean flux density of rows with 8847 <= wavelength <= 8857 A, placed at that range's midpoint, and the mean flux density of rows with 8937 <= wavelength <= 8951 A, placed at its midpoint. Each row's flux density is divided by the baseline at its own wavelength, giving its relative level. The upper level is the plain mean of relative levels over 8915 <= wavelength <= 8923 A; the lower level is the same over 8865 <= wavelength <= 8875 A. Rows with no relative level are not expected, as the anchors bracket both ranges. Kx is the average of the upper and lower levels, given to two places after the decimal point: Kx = 0.96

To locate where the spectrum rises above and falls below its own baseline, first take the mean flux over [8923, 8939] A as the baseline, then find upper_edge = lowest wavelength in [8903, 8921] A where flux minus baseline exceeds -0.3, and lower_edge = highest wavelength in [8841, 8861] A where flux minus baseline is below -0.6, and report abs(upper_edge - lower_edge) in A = 44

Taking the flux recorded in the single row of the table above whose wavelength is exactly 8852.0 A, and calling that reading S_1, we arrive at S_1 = 20.1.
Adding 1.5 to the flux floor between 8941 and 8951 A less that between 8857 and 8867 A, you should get 2.7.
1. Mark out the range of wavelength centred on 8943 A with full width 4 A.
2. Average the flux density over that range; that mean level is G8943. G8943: 19.95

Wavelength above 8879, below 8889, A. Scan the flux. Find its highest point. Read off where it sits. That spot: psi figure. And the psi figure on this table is 8888.0 A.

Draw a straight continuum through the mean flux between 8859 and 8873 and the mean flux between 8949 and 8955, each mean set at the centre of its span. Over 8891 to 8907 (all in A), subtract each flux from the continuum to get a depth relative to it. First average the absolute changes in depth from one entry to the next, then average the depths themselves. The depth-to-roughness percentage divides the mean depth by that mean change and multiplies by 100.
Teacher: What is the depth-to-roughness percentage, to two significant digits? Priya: -71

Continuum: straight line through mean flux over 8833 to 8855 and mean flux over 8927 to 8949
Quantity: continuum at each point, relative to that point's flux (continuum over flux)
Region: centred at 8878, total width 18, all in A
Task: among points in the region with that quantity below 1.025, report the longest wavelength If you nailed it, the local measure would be 8886.0 A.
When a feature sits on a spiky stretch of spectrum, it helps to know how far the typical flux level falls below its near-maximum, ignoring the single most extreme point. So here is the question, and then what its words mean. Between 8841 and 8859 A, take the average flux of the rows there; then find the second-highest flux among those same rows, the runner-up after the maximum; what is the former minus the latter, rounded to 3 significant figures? -1.01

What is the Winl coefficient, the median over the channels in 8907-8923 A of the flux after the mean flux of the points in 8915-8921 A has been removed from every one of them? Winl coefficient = 0.4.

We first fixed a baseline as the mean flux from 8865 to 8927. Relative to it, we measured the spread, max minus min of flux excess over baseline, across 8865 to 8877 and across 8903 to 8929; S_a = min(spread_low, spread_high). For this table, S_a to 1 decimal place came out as 4.1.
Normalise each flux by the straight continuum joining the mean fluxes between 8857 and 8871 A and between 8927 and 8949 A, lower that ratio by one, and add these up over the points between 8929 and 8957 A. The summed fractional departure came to -0.1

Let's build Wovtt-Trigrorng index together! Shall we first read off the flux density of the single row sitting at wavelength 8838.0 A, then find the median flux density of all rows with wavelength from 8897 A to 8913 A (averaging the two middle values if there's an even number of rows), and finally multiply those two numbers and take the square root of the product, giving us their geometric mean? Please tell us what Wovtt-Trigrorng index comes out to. 19.9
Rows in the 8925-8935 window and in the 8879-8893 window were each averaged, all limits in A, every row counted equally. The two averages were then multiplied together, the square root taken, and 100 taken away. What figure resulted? -80.3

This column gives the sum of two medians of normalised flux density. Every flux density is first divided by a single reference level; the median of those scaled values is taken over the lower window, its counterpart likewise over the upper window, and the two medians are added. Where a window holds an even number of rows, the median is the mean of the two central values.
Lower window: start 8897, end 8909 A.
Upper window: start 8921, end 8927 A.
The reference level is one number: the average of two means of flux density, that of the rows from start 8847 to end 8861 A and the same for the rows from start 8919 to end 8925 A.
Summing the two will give 2.01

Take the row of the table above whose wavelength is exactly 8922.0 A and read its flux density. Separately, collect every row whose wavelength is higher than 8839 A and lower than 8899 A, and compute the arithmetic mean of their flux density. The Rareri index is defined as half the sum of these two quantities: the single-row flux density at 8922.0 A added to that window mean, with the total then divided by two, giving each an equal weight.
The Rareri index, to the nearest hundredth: 20.04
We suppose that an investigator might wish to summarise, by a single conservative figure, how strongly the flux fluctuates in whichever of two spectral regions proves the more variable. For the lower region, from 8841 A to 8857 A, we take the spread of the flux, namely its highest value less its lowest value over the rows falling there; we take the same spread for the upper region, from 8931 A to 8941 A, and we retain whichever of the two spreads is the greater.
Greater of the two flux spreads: 2.6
